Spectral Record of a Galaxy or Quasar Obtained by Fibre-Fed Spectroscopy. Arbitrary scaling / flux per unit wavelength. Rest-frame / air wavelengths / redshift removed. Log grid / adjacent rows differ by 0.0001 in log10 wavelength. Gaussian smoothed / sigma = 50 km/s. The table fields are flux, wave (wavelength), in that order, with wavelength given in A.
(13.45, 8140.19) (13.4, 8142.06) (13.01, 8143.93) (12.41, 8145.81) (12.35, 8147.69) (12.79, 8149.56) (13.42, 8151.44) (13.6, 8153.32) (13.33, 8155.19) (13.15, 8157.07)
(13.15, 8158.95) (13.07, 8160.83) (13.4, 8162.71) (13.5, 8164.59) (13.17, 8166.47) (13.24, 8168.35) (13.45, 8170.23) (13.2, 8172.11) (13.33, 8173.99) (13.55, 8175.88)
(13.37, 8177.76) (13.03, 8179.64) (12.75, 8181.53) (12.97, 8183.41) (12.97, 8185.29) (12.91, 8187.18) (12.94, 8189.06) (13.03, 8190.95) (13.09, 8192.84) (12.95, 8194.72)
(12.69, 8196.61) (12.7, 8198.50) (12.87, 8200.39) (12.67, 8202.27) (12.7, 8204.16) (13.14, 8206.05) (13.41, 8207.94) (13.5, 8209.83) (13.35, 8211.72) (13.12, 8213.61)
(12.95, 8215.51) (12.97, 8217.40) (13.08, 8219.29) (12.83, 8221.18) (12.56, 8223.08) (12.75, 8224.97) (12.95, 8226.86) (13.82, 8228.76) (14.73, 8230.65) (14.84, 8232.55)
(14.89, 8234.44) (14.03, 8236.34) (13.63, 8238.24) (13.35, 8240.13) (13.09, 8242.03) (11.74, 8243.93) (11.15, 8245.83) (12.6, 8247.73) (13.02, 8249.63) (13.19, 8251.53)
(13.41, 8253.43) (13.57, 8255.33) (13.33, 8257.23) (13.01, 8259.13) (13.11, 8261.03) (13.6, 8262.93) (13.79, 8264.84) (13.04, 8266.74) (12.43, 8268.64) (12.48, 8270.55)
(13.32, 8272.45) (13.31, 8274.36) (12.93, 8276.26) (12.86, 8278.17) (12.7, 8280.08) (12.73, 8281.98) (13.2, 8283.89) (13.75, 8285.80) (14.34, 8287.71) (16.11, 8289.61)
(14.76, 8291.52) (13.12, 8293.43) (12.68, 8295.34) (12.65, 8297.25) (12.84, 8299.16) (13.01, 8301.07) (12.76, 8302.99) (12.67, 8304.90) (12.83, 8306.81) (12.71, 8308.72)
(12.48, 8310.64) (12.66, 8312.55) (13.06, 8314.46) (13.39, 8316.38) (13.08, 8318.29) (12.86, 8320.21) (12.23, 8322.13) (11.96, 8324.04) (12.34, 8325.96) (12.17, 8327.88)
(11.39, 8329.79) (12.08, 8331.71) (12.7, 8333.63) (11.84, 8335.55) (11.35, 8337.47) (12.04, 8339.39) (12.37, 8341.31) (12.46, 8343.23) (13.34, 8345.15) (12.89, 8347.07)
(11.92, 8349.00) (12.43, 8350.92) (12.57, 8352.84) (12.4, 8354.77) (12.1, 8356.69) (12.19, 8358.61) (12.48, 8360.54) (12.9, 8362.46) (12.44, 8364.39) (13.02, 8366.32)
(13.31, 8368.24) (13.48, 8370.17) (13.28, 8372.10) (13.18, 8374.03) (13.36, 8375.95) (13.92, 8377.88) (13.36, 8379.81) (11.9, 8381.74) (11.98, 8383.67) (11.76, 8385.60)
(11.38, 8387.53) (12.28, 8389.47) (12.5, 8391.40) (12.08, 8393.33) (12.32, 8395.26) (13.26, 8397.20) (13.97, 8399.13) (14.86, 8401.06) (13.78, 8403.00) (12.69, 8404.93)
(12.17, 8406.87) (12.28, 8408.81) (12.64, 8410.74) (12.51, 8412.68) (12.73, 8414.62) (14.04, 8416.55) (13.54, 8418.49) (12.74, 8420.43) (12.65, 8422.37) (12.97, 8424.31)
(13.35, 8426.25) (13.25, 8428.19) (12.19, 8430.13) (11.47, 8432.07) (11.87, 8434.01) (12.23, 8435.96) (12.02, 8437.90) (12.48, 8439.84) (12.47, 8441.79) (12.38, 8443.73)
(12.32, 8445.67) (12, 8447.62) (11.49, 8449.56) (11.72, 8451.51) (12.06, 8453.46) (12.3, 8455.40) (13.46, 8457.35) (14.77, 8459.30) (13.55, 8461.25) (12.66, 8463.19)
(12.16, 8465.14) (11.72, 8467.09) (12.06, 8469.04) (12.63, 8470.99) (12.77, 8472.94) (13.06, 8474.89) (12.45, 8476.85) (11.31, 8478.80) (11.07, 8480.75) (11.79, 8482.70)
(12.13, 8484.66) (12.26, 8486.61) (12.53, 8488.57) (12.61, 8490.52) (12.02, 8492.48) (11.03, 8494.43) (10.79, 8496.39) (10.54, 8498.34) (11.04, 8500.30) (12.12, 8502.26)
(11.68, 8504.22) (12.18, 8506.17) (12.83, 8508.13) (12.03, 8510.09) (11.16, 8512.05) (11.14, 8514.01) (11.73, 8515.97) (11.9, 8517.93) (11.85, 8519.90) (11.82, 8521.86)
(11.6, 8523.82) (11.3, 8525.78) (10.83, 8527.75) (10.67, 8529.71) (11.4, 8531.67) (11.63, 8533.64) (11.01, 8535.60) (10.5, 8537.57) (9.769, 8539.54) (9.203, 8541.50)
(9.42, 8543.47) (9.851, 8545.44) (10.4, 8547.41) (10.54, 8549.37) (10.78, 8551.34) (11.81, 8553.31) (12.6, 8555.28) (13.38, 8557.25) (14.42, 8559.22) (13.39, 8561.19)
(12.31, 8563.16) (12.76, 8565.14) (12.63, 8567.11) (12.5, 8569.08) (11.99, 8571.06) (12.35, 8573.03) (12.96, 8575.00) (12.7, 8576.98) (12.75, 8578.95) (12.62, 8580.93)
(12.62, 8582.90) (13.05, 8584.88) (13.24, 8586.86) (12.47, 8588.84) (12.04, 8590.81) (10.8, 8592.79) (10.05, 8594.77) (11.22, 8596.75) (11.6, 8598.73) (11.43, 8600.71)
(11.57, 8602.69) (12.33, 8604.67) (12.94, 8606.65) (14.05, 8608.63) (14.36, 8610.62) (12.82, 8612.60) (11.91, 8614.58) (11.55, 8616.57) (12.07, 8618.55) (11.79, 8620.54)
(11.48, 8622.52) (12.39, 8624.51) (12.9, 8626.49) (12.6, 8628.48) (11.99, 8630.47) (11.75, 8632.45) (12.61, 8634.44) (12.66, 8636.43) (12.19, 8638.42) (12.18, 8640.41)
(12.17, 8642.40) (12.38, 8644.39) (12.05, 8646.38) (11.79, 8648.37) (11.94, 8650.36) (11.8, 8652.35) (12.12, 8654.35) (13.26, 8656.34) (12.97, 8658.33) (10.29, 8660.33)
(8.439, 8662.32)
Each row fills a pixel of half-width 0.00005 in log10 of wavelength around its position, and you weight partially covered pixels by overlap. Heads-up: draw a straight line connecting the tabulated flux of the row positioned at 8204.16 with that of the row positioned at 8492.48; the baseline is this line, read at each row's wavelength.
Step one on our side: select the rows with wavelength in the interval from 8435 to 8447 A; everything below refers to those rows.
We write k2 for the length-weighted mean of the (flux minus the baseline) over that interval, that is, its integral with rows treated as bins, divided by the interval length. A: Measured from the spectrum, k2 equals 0.2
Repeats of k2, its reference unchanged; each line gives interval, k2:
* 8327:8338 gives -0.5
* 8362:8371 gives 0.7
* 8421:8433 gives 0.5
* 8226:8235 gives 1.6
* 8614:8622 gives 0.1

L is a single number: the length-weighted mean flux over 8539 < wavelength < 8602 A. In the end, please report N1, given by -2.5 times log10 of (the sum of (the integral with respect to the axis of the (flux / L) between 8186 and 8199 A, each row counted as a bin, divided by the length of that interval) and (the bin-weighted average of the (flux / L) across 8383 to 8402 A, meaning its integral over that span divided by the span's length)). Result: -0.832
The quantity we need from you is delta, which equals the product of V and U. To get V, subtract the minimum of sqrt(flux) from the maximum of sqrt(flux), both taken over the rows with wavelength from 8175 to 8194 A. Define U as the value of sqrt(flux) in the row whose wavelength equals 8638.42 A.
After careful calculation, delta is 0.39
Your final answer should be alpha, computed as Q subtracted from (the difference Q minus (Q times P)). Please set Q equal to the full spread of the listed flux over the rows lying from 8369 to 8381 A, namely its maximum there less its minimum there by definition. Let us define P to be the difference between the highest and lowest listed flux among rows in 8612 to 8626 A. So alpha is -1.0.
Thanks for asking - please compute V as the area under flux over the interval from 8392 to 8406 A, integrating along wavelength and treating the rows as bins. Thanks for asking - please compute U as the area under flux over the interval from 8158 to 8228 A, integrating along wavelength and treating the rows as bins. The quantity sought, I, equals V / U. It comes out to 0.2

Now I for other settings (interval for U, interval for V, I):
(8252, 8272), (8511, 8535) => 1.0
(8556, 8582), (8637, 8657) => 0.7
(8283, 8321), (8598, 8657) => 1.4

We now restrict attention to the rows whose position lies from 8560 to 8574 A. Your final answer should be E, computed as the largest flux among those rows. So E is 13.39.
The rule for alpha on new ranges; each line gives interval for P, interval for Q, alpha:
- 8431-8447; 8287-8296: -3.5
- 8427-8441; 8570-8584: -1.7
